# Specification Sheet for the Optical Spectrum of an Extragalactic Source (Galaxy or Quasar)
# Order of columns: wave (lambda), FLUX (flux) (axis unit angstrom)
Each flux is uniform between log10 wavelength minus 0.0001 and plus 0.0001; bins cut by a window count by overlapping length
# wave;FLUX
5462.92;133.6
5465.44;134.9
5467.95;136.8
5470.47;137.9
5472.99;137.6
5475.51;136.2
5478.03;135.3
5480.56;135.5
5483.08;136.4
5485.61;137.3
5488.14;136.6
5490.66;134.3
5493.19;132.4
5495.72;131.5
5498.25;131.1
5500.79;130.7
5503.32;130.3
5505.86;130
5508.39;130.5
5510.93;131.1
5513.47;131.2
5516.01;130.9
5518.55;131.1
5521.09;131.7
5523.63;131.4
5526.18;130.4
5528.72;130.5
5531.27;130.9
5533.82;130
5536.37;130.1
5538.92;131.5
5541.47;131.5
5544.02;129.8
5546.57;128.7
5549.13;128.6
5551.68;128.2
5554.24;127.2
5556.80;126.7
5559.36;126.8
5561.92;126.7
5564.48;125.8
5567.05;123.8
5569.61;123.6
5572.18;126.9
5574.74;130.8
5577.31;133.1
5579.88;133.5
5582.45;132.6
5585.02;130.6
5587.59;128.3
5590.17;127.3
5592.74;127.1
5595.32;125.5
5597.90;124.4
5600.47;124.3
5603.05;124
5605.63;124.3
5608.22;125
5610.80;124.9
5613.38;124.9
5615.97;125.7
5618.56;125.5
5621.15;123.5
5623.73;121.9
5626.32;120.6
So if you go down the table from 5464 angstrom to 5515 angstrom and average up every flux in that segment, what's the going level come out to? 134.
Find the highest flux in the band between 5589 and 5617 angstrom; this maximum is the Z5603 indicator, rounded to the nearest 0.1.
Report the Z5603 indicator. 127.3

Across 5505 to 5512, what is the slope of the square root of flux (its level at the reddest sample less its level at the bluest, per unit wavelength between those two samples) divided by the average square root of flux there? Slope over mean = 0.0008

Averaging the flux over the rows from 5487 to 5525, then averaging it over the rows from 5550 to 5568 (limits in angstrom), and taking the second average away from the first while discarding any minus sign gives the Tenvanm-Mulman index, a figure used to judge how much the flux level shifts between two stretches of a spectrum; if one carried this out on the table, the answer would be 5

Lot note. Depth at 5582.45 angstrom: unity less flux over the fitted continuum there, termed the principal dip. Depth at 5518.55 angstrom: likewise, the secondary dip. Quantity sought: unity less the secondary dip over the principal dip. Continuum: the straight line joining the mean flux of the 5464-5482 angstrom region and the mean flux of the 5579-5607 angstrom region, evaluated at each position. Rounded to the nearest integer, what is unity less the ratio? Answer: 1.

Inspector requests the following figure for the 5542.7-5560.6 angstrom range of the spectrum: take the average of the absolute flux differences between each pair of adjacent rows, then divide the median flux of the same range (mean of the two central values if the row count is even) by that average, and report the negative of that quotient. -240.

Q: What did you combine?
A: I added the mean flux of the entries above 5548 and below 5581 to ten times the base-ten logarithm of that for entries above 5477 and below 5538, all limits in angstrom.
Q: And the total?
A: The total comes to 149.0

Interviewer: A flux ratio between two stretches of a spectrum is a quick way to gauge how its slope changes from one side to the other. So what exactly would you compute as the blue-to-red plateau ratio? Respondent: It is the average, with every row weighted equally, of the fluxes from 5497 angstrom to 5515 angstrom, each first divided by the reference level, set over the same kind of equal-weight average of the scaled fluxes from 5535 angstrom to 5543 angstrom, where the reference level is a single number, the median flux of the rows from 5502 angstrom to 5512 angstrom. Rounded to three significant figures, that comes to 0.997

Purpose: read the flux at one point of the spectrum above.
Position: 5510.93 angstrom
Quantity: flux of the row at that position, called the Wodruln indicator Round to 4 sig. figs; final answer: 131.1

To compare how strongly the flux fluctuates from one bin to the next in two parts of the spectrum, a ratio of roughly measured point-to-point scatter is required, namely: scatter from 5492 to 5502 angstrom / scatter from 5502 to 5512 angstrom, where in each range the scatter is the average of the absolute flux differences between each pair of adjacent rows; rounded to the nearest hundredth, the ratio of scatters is 1.21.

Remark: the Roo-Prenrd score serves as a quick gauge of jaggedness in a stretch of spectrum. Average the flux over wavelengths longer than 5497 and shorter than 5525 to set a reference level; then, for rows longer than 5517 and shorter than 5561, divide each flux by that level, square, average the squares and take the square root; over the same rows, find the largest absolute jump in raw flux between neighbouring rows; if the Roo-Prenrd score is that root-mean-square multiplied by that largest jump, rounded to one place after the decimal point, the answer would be 1.7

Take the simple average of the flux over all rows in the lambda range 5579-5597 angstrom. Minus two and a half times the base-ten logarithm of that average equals -5.28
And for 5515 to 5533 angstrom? -5.29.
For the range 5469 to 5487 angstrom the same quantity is -5.34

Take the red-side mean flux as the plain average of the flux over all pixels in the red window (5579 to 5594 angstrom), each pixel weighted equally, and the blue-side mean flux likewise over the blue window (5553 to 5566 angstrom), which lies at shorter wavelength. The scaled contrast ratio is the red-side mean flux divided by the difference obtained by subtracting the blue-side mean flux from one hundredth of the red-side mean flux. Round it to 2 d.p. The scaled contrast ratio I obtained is -1.04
